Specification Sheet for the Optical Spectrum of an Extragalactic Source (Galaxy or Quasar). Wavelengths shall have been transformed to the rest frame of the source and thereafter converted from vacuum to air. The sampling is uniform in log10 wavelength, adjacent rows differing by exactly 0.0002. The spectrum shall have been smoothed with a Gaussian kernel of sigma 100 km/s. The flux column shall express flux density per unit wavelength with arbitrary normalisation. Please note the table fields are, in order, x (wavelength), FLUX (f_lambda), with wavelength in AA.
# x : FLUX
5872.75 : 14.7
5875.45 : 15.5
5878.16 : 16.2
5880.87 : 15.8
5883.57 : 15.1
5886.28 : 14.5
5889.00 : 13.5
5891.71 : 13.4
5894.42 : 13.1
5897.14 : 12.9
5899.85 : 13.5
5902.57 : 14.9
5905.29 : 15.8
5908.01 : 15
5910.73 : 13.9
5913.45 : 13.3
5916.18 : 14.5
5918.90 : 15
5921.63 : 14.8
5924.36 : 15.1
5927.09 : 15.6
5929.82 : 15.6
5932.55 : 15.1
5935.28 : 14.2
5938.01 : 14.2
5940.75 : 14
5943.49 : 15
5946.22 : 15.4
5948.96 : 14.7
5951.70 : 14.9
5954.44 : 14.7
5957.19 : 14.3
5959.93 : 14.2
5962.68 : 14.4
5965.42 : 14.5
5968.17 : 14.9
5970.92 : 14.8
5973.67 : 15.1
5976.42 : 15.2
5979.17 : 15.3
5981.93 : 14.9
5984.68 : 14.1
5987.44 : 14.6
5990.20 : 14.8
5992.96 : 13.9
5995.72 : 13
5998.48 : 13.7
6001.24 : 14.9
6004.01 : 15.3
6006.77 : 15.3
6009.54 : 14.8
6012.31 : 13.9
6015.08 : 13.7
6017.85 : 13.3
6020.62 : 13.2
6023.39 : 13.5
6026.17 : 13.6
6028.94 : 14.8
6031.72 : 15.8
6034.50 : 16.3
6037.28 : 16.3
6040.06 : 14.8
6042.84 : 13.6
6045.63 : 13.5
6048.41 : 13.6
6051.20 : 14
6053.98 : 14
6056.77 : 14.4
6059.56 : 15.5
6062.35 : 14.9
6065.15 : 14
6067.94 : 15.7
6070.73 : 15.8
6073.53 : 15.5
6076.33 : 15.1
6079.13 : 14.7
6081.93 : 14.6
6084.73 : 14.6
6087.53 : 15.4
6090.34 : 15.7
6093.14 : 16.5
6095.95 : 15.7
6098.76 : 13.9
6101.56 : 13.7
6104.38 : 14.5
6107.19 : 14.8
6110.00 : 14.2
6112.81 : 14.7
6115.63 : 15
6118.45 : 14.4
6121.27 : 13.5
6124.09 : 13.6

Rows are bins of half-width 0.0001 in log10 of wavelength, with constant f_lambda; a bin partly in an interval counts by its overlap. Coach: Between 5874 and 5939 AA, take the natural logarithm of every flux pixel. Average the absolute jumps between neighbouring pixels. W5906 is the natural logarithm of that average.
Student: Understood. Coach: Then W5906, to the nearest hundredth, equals -3.21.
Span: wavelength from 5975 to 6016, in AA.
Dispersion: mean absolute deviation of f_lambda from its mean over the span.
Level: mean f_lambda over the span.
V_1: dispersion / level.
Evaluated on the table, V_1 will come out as 0.043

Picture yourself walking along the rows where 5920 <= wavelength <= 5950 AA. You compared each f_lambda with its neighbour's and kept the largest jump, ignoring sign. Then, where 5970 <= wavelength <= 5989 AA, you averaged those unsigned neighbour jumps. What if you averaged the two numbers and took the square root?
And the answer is 0.83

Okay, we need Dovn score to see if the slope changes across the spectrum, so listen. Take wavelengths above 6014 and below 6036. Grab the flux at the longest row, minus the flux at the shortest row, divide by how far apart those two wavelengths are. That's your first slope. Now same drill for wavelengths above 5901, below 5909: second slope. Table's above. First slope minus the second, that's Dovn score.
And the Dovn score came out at 0.12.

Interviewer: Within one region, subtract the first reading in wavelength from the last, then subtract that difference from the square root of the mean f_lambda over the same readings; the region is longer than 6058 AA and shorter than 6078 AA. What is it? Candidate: 4.3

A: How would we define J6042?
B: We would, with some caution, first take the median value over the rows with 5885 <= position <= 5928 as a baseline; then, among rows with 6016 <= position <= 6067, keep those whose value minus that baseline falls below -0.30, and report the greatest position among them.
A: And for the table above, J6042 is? 6065.15 AA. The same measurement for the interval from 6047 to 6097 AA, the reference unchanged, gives 6065.15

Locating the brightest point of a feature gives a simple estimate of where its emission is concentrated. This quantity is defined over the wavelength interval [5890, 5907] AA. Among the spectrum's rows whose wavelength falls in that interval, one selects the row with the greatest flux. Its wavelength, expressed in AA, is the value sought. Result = 5905.29 AA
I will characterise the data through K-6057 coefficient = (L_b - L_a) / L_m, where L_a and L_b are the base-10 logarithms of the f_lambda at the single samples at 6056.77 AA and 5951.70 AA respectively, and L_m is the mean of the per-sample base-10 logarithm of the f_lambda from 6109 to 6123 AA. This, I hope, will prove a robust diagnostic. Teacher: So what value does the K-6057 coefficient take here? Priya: 0.01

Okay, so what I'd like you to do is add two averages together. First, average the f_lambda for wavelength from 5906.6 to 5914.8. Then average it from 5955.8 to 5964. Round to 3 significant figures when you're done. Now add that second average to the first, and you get 28.4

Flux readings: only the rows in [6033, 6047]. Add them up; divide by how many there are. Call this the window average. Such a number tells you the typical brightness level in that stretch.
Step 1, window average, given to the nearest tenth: 14.9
